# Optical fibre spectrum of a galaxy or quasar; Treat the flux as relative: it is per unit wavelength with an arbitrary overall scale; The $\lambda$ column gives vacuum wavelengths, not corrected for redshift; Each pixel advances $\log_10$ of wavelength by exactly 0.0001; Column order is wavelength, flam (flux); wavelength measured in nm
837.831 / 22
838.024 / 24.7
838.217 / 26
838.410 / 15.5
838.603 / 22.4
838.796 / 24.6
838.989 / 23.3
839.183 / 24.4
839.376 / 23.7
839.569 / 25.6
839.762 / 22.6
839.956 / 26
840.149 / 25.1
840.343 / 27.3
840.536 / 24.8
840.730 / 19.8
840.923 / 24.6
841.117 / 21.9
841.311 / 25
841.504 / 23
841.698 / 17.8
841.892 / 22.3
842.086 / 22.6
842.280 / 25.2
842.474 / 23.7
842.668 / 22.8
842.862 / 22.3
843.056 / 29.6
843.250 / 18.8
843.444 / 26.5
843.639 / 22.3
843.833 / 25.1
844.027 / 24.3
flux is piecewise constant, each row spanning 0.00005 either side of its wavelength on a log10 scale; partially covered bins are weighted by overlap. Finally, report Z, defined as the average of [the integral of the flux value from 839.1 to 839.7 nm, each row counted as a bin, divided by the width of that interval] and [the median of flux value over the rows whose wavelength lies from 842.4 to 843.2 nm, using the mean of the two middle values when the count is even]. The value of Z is 23.9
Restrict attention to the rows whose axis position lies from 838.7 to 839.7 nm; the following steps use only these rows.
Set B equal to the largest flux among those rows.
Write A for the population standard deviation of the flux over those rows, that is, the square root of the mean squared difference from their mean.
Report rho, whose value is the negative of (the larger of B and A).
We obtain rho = -25.6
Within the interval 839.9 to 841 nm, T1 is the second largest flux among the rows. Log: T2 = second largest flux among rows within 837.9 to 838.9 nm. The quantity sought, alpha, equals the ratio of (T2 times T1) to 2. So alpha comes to 321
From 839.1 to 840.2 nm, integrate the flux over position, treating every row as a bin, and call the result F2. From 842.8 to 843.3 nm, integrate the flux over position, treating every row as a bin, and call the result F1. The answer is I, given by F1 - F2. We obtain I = -15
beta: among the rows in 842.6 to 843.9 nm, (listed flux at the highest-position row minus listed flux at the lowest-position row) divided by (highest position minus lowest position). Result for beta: 2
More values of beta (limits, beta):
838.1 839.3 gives -2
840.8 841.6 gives -3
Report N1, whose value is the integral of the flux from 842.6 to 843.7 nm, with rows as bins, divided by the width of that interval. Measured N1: 23.8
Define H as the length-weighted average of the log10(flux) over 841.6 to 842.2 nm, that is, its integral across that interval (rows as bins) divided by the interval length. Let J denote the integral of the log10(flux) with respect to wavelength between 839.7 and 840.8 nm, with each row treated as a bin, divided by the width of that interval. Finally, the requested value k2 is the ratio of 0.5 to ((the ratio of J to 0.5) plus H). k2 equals 0.122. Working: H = 1.319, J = 1.38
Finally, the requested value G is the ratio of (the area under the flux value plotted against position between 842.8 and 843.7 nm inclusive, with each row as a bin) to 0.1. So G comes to 216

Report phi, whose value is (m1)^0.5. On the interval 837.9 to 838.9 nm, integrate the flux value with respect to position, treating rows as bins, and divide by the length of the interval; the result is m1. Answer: 4.76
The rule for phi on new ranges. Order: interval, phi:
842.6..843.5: 4.89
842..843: 4.86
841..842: 4.70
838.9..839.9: 4.90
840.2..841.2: 4.87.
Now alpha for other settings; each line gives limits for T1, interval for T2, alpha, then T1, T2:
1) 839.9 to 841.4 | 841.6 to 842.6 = 308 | 26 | 23.7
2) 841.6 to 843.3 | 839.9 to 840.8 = 328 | 25.2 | 26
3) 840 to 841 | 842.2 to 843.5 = 333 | 25.1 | 26.5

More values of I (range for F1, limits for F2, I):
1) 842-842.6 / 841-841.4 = 5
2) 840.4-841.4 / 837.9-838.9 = 1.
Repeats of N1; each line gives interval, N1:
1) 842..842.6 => 23.8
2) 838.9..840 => 24.2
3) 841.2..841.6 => 24.0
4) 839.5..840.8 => 24.5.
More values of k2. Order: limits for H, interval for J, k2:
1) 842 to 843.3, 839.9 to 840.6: 0.119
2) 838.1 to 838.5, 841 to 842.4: 0.125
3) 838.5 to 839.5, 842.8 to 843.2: 0.120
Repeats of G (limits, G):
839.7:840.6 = 227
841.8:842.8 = 233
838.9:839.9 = 240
